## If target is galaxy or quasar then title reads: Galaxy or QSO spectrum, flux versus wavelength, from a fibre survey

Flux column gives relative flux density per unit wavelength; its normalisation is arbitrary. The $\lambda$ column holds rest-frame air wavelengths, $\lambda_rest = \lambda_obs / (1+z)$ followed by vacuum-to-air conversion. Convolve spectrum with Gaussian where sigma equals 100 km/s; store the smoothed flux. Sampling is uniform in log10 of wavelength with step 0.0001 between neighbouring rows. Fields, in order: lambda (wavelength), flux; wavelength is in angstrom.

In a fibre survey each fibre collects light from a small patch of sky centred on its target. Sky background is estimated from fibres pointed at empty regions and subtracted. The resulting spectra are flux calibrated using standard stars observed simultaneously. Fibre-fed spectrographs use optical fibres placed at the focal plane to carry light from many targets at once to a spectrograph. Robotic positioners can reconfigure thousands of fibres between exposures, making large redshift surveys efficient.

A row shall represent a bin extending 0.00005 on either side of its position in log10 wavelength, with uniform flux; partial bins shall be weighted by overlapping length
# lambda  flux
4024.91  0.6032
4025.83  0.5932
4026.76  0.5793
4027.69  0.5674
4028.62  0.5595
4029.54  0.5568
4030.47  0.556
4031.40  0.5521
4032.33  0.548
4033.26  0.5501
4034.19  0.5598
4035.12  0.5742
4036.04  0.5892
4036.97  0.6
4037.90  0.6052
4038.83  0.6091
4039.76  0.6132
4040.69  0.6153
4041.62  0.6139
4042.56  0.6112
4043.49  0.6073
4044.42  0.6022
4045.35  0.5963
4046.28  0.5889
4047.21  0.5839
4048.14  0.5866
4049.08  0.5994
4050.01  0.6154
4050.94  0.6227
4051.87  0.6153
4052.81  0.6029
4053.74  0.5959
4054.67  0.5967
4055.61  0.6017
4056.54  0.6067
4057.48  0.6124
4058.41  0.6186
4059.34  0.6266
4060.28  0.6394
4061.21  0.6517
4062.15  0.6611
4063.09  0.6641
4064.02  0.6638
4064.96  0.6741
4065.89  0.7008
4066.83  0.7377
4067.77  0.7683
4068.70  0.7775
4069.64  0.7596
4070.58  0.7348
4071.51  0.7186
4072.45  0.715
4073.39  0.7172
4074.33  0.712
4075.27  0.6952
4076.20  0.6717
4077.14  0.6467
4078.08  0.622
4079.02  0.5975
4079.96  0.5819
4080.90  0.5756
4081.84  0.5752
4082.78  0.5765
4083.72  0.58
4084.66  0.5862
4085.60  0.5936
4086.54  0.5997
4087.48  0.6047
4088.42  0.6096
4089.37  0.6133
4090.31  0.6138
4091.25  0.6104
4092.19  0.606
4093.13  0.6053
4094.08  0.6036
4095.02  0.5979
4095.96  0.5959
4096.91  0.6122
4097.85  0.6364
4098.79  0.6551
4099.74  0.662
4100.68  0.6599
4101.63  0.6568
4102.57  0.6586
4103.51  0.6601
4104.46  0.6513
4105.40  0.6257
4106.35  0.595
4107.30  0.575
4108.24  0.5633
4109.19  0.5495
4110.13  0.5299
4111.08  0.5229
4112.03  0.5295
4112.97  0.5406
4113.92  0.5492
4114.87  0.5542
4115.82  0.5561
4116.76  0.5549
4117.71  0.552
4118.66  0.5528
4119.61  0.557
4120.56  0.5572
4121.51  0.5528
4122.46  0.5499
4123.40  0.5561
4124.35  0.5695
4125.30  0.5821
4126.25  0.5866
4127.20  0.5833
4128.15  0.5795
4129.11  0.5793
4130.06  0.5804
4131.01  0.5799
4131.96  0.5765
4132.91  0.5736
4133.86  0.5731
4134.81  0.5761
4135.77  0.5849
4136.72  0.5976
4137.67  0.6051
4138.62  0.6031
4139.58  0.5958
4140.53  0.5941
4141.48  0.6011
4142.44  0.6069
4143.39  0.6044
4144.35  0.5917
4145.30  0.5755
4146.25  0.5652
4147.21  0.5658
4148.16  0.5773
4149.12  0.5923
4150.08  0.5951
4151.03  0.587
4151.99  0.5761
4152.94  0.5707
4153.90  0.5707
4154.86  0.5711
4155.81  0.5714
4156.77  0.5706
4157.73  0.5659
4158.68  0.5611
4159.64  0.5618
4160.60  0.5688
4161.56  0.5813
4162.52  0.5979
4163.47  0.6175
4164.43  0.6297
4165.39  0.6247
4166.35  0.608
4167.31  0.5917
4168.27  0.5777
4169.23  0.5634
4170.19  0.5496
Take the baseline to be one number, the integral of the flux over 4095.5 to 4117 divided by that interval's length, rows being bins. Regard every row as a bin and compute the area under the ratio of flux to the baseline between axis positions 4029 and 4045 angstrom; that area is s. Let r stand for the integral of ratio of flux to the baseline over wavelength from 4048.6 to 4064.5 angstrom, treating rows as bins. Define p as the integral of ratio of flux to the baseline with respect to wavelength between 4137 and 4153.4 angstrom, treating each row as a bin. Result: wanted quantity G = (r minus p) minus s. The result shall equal -15.3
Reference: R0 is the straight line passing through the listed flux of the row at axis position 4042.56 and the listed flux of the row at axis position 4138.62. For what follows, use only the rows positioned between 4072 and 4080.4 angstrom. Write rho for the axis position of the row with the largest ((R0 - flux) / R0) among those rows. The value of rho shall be 4079.96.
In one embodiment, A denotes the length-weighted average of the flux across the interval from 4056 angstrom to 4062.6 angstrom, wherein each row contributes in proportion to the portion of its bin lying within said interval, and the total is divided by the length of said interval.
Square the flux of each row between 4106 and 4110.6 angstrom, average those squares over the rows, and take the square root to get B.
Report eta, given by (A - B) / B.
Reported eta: 0.12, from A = 0.63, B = 0.56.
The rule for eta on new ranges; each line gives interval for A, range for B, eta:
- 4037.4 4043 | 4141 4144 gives 0.01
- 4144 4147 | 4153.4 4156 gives 0.01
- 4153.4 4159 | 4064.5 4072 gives -0.23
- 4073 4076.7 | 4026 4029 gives 0.23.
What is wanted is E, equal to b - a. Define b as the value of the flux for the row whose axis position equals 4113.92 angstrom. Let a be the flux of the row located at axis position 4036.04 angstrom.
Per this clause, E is -0.040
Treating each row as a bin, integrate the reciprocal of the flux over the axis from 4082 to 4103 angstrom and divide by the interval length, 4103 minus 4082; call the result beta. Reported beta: 1.63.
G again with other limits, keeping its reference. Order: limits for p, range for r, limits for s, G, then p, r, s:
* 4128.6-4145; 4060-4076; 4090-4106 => -14.2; 16.2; 19.0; 16.9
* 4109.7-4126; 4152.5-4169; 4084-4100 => -15.3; 15.1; 16.2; 16.4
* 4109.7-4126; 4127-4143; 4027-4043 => -14.9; 15.1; 15.8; 15.6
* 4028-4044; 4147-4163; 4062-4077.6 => -18.7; 15.7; 15.5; 18.5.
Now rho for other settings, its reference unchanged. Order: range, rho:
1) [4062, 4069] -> 4062.15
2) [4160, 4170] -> 4169.23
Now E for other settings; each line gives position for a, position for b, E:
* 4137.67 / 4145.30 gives -0.030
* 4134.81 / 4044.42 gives 0.026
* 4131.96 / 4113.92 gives -0.027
